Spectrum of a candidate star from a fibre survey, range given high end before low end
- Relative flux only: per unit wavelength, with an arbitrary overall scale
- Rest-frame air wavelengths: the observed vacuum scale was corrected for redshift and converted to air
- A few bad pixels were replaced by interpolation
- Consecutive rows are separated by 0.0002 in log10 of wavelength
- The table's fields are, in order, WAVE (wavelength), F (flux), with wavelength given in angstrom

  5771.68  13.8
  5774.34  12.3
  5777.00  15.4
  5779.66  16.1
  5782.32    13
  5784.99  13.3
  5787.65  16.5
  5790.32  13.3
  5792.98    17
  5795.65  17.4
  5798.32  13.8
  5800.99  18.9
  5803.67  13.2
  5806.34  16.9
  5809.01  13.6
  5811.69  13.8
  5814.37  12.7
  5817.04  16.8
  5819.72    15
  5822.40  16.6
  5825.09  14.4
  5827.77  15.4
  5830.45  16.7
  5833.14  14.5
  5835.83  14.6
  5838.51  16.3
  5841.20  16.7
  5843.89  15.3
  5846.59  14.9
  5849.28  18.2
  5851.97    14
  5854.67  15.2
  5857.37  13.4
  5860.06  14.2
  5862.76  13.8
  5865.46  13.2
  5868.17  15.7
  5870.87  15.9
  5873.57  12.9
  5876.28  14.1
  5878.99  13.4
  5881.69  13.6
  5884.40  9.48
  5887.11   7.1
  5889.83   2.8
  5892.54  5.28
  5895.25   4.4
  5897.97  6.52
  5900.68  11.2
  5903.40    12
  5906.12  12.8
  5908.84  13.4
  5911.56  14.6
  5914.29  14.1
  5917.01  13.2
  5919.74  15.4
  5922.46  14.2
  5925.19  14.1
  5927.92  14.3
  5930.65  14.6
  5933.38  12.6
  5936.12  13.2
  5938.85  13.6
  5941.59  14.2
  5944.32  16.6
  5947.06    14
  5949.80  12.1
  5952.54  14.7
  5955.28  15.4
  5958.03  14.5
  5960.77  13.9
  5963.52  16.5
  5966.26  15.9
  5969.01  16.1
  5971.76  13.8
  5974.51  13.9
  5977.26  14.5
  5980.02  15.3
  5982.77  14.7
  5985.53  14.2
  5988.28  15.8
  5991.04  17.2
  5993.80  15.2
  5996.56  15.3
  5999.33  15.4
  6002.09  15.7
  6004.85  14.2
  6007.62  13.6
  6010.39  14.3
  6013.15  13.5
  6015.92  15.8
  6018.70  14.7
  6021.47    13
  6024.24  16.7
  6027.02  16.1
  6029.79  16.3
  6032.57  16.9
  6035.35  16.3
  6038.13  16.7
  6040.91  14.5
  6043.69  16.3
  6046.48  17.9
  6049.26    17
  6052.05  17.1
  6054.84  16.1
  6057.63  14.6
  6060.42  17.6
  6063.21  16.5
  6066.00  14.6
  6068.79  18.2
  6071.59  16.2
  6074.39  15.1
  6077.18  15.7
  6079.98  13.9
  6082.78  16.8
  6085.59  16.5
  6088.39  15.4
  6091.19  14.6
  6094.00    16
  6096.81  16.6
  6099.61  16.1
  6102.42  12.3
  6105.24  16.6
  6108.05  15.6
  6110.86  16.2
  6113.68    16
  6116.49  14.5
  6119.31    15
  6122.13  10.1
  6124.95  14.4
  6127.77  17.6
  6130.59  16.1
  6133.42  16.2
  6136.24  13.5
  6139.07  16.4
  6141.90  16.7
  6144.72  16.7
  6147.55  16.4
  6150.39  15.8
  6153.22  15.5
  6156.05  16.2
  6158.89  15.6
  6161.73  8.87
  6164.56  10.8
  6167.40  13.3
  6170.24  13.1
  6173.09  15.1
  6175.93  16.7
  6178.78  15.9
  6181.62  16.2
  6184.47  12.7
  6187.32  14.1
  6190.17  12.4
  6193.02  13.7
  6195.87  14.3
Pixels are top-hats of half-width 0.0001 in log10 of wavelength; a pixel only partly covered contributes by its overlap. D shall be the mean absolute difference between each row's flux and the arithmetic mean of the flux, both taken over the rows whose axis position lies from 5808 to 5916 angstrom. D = 2.4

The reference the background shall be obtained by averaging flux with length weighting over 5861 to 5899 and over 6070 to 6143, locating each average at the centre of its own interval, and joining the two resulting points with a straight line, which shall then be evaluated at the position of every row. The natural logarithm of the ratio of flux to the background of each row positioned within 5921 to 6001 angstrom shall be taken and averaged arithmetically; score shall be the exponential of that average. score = 1.2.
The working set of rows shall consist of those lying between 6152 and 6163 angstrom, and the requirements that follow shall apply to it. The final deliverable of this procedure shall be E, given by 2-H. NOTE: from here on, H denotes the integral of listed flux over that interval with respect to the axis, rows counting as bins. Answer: -153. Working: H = 155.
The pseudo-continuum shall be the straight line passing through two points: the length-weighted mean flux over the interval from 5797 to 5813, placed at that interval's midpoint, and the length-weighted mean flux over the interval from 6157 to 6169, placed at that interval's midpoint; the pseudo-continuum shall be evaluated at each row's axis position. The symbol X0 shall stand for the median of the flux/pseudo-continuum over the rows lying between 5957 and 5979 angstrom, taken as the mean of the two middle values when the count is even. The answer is 1.05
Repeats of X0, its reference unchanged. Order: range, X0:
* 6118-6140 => 1.23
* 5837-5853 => 1.07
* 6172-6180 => 1.30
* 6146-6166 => 1.26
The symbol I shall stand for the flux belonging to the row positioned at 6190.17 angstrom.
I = 12.4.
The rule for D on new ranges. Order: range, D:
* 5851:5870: 0.7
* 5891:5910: 3.4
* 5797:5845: 1.3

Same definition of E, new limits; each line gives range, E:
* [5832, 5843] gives -169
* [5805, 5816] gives -156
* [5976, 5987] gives -160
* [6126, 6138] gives -188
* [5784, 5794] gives -148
